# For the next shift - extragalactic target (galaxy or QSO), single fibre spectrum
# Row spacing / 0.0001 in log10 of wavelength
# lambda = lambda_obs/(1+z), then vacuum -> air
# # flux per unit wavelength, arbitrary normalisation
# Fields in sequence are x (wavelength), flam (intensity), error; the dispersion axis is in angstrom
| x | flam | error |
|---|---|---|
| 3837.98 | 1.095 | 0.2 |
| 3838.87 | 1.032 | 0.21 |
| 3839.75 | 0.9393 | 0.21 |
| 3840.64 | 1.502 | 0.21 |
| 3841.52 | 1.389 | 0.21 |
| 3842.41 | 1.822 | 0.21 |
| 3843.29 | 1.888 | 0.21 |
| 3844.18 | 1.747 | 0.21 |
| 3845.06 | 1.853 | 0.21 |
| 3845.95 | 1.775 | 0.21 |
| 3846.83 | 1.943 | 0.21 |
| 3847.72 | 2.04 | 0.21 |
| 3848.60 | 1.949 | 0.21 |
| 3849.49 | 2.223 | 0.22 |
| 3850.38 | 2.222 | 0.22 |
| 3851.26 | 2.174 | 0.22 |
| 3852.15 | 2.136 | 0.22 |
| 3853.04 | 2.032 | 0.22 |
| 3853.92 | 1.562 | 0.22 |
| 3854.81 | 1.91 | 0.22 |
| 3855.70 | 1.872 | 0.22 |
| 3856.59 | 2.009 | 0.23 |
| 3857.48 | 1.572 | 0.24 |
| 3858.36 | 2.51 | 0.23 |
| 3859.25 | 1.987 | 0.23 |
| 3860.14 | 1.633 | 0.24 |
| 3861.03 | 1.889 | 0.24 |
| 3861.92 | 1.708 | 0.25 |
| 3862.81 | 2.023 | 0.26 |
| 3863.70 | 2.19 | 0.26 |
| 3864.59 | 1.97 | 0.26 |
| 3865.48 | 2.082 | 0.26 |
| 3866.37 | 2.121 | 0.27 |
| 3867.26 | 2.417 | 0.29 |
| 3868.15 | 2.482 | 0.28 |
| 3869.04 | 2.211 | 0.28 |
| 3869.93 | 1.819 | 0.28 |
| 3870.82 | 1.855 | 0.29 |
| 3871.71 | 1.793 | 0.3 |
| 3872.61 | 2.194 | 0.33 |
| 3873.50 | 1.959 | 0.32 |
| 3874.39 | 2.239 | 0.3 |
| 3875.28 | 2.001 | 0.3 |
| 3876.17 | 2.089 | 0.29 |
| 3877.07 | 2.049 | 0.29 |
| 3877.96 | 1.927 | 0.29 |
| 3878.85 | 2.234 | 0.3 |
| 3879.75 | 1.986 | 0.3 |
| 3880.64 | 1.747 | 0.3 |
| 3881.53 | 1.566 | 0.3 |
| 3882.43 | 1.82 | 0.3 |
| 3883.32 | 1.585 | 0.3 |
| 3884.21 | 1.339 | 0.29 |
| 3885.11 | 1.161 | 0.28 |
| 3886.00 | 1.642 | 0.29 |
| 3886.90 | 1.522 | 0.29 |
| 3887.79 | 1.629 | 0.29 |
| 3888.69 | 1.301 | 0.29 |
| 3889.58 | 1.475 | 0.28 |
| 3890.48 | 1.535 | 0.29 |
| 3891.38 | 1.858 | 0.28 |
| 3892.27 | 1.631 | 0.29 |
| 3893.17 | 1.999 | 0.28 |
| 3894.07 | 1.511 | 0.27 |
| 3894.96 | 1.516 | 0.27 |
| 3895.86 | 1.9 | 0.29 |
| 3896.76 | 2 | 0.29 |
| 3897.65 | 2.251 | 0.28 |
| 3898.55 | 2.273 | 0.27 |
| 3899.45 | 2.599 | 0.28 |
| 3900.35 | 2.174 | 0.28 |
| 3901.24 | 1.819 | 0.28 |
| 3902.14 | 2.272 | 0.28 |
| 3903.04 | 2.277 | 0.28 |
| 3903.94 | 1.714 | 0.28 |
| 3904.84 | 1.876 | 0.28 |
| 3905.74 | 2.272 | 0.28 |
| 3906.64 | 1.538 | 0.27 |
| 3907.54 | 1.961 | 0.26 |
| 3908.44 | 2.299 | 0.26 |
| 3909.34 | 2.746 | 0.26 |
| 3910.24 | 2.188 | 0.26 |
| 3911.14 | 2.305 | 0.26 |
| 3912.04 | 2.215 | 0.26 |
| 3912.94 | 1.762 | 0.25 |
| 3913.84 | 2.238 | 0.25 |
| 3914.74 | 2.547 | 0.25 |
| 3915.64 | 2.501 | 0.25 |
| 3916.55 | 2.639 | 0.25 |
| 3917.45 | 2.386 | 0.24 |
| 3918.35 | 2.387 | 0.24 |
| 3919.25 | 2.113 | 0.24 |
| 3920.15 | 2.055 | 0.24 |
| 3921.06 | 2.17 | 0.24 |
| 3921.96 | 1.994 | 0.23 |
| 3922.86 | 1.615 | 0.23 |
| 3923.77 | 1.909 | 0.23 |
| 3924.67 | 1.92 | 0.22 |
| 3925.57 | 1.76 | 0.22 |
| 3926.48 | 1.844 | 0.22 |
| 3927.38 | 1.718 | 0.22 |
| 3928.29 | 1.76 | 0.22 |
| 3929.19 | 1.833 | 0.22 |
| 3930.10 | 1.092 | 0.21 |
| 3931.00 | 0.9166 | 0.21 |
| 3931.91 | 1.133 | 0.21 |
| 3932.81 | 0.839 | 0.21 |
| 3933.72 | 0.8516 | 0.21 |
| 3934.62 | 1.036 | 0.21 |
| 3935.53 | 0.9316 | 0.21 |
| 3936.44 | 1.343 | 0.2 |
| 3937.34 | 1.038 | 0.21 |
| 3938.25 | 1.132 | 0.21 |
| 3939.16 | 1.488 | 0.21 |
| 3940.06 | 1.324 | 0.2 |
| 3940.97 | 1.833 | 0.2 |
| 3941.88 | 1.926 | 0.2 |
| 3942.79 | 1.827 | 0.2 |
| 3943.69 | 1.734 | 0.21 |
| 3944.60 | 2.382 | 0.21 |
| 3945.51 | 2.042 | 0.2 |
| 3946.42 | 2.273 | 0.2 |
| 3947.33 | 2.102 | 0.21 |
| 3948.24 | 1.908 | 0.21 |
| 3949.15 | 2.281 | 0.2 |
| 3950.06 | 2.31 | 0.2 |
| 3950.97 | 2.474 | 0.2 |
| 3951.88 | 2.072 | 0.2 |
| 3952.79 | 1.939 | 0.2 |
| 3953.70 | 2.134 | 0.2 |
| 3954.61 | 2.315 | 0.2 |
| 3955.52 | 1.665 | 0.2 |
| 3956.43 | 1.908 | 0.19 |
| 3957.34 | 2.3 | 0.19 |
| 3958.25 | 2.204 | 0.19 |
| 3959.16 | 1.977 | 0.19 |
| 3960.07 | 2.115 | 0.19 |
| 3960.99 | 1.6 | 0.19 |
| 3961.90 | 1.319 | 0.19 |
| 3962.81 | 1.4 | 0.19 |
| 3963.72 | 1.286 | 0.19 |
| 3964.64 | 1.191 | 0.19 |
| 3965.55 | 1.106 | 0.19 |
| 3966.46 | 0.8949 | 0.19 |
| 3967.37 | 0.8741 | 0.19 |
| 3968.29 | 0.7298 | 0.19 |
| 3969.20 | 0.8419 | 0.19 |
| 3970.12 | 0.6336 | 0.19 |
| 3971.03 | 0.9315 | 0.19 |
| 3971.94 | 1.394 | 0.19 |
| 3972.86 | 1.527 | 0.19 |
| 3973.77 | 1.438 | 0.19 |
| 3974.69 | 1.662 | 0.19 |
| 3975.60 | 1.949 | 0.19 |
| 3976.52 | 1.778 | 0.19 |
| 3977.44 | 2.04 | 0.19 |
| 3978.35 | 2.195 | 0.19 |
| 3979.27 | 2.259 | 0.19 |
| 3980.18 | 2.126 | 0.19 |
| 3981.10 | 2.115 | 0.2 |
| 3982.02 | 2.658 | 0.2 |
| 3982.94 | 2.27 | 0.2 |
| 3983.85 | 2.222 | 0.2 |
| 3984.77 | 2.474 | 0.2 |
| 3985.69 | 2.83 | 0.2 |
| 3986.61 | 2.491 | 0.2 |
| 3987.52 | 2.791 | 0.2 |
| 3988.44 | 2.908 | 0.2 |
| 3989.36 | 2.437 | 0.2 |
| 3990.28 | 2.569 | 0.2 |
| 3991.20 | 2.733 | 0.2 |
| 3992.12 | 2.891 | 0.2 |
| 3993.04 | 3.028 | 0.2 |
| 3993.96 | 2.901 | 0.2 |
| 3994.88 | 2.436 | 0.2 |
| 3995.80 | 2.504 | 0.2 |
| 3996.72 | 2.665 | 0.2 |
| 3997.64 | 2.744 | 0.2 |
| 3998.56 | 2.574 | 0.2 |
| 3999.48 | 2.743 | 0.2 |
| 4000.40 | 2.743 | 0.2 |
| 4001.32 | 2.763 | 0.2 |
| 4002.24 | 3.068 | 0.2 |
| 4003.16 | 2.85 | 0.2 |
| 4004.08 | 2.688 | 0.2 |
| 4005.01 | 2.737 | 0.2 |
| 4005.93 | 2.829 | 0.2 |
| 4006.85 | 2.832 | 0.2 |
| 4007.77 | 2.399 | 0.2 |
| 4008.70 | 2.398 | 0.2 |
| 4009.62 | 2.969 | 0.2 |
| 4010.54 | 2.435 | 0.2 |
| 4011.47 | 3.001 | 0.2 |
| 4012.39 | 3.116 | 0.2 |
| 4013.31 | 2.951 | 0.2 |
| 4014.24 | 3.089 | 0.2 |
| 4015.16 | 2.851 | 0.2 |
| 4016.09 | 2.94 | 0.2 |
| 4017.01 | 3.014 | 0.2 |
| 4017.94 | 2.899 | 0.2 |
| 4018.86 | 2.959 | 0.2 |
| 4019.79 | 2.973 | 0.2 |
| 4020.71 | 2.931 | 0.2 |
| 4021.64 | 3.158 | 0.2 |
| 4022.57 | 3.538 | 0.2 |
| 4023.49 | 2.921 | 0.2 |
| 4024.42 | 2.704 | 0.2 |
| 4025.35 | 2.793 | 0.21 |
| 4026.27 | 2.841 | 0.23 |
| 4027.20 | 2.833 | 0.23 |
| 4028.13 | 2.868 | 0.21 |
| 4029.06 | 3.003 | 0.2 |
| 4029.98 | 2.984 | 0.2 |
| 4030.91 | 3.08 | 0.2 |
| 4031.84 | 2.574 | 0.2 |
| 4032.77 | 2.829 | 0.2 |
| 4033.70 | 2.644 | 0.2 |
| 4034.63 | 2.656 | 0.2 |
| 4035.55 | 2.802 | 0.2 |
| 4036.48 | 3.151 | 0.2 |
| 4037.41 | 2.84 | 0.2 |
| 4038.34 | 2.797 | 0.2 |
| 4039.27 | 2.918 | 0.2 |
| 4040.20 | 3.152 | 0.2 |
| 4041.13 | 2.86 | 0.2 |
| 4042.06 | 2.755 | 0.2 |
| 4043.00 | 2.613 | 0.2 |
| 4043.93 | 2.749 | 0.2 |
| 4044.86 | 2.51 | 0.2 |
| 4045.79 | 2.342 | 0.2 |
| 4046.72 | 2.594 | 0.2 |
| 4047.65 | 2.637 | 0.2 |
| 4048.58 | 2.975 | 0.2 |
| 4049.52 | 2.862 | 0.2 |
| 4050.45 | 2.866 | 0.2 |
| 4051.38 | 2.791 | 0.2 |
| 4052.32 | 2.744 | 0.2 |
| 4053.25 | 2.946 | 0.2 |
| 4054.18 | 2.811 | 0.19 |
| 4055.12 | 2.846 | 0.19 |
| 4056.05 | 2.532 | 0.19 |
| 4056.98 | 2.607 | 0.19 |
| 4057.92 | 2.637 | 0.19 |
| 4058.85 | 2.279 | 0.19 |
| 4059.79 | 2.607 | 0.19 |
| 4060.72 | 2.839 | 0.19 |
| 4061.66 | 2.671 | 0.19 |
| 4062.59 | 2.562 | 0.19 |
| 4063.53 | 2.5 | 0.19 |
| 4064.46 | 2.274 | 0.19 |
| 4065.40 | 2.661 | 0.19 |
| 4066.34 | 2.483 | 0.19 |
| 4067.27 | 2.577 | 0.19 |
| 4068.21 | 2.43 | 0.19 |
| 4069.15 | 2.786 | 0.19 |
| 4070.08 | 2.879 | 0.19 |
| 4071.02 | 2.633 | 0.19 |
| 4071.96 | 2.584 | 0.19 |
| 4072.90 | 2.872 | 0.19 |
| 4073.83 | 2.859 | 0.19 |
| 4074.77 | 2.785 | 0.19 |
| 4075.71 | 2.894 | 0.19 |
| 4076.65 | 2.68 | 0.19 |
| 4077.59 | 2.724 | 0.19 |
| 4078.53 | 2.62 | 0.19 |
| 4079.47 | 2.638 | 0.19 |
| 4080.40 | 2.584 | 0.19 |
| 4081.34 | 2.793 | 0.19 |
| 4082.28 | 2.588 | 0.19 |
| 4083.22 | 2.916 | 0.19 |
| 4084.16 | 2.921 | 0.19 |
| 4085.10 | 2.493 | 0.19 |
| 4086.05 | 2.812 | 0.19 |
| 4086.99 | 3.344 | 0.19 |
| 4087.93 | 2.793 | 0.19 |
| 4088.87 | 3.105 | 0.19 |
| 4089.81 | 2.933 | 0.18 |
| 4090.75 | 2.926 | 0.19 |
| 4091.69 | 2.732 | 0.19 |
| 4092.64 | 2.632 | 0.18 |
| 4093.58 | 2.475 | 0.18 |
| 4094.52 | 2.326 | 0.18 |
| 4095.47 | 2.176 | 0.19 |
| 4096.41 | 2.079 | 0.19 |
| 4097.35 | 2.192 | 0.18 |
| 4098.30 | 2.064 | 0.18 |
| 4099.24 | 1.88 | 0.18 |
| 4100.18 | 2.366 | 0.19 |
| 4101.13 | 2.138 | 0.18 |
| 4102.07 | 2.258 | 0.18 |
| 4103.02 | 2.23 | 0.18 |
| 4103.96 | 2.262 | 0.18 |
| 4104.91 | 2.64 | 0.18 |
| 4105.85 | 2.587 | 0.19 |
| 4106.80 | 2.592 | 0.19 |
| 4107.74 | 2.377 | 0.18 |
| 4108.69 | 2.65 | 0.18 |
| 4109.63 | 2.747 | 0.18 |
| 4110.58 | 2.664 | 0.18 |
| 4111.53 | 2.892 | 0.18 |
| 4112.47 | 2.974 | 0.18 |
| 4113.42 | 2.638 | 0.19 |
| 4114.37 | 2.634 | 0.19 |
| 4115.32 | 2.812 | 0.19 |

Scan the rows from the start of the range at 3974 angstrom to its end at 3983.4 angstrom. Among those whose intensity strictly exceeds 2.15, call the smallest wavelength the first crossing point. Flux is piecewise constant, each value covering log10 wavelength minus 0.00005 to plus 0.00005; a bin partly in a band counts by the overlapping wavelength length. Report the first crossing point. 3978.35 angstrom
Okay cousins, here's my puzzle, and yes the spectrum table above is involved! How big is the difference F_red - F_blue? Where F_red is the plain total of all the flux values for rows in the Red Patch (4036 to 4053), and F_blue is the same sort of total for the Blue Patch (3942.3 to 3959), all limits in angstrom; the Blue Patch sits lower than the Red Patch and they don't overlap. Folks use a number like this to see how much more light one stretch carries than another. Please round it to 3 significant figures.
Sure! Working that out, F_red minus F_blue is 12.3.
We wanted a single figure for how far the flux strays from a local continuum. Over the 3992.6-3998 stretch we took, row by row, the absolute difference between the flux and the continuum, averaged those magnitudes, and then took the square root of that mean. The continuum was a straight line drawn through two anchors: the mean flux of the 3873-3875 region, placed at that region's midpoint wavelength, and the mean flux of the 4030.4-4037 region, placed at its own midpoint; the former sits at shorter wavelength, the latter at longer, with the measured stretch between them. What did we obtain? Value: 0.43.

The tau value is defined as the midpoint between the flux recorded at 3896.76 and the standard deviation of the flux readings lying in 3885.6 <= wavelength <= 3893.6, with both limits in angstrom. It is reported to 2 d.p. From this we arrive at 1.10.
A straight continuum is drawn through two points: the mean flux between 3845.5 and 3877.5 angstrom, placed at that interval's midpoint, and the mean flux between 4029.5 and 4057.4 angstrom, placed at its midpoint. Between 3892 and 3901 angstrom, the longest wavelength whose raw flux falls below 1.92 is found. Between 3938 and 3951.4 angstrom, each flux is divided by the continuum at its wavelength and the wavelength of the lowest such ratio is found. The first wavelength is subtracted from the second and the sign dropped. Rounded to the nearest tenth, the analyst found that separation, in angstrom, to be 42.4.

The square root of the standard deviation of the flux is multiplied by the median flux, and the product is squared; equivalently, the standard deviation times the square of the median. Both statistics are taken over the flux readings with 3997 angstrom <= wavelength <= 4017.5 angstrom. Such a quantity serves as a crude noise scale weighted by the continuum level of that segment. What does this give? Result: 1.7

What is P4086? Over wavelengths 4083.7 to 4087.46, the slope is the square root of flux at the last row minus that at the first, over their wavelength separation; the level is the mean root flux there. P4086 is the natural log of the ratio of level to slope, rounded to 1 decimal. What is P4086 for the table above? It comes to 3.7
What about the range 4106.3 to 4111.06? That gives 5.6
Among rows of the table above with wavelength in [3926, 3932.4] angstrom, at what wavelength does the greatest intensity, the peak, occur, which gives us 3926.48 angstrom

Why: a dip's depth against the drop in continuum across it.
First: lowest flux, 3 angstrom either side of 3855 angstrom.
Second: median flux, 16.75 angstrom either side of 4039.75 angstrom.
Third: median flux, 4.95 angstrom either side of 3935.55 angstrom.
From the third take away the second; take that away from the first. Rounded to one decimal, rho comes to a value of 3.3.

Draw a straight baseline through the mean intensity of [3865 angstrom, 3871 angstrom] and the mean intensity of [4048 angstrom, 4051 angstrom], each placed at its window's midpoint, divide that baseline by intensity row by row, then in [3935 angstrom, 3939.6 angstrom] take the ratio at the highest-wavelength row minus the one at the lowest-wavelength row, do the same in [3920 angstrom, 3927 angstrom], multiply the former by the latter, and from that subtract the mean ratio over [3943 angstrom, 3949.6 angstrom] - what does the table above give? -1.33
